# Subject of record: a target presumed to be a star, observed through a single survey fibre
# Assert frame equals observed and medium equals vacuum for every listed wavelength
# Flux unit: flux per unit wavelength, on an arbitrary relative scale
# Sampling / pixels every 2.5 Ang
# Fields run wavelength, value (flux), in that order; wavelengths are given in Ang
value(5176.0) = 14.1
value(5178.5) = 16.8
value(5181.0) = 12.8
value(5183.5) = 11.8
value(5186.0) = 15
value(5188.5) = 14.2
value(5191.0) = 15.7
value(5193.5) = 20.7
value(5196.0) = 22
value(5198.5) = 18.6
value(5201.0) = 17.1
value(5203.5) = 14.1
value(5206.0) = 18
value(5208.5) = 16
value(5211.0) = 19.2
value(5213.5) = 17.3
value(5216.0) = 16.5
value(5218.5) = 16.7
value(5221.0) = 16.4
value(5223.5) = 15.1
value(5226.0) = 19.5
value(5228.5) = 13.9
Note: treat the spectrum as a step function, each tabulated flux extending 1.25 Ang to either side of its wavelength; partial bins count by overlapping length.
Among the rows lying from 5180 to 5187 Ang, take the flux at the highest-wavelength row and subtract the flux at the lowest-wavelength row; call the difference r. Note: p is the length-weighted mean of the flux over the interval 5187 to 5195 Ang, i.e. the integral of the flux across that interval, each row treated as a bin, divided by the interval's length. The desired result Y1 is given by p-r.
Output 15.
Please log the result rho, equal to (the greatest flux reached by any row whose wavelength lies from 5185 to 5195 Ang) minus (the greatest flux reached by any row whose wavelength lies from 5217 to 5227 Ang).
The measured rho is 1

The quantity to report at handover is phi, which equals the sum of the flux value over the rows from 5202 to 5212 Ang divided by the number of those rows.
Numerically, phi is 16.8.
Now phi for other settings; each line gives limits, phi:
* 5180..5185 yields 12.3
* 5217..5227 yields 16.9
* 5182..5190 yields 13.7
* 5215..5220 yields 16.6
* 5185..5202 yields 17.6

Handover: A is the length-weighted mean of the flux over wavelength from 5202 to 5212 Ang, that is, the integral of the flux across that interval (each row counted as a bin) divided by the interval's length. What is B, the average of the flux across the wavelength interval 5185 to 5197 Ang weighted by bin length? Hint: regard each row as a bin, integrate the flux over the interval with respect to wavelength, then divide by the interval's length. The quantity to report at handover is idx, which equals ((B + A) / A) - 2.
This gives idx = 0.04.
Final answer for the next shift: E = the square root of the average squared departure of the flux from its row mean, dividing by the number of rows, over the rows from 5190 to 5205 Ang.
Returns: 2.7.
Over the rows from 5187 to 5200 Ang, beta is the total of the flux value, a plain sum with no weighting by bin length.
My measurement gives 91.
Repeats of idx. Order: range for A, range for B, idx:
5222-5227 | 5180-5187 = -0.23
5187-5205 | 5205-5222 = -0.02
